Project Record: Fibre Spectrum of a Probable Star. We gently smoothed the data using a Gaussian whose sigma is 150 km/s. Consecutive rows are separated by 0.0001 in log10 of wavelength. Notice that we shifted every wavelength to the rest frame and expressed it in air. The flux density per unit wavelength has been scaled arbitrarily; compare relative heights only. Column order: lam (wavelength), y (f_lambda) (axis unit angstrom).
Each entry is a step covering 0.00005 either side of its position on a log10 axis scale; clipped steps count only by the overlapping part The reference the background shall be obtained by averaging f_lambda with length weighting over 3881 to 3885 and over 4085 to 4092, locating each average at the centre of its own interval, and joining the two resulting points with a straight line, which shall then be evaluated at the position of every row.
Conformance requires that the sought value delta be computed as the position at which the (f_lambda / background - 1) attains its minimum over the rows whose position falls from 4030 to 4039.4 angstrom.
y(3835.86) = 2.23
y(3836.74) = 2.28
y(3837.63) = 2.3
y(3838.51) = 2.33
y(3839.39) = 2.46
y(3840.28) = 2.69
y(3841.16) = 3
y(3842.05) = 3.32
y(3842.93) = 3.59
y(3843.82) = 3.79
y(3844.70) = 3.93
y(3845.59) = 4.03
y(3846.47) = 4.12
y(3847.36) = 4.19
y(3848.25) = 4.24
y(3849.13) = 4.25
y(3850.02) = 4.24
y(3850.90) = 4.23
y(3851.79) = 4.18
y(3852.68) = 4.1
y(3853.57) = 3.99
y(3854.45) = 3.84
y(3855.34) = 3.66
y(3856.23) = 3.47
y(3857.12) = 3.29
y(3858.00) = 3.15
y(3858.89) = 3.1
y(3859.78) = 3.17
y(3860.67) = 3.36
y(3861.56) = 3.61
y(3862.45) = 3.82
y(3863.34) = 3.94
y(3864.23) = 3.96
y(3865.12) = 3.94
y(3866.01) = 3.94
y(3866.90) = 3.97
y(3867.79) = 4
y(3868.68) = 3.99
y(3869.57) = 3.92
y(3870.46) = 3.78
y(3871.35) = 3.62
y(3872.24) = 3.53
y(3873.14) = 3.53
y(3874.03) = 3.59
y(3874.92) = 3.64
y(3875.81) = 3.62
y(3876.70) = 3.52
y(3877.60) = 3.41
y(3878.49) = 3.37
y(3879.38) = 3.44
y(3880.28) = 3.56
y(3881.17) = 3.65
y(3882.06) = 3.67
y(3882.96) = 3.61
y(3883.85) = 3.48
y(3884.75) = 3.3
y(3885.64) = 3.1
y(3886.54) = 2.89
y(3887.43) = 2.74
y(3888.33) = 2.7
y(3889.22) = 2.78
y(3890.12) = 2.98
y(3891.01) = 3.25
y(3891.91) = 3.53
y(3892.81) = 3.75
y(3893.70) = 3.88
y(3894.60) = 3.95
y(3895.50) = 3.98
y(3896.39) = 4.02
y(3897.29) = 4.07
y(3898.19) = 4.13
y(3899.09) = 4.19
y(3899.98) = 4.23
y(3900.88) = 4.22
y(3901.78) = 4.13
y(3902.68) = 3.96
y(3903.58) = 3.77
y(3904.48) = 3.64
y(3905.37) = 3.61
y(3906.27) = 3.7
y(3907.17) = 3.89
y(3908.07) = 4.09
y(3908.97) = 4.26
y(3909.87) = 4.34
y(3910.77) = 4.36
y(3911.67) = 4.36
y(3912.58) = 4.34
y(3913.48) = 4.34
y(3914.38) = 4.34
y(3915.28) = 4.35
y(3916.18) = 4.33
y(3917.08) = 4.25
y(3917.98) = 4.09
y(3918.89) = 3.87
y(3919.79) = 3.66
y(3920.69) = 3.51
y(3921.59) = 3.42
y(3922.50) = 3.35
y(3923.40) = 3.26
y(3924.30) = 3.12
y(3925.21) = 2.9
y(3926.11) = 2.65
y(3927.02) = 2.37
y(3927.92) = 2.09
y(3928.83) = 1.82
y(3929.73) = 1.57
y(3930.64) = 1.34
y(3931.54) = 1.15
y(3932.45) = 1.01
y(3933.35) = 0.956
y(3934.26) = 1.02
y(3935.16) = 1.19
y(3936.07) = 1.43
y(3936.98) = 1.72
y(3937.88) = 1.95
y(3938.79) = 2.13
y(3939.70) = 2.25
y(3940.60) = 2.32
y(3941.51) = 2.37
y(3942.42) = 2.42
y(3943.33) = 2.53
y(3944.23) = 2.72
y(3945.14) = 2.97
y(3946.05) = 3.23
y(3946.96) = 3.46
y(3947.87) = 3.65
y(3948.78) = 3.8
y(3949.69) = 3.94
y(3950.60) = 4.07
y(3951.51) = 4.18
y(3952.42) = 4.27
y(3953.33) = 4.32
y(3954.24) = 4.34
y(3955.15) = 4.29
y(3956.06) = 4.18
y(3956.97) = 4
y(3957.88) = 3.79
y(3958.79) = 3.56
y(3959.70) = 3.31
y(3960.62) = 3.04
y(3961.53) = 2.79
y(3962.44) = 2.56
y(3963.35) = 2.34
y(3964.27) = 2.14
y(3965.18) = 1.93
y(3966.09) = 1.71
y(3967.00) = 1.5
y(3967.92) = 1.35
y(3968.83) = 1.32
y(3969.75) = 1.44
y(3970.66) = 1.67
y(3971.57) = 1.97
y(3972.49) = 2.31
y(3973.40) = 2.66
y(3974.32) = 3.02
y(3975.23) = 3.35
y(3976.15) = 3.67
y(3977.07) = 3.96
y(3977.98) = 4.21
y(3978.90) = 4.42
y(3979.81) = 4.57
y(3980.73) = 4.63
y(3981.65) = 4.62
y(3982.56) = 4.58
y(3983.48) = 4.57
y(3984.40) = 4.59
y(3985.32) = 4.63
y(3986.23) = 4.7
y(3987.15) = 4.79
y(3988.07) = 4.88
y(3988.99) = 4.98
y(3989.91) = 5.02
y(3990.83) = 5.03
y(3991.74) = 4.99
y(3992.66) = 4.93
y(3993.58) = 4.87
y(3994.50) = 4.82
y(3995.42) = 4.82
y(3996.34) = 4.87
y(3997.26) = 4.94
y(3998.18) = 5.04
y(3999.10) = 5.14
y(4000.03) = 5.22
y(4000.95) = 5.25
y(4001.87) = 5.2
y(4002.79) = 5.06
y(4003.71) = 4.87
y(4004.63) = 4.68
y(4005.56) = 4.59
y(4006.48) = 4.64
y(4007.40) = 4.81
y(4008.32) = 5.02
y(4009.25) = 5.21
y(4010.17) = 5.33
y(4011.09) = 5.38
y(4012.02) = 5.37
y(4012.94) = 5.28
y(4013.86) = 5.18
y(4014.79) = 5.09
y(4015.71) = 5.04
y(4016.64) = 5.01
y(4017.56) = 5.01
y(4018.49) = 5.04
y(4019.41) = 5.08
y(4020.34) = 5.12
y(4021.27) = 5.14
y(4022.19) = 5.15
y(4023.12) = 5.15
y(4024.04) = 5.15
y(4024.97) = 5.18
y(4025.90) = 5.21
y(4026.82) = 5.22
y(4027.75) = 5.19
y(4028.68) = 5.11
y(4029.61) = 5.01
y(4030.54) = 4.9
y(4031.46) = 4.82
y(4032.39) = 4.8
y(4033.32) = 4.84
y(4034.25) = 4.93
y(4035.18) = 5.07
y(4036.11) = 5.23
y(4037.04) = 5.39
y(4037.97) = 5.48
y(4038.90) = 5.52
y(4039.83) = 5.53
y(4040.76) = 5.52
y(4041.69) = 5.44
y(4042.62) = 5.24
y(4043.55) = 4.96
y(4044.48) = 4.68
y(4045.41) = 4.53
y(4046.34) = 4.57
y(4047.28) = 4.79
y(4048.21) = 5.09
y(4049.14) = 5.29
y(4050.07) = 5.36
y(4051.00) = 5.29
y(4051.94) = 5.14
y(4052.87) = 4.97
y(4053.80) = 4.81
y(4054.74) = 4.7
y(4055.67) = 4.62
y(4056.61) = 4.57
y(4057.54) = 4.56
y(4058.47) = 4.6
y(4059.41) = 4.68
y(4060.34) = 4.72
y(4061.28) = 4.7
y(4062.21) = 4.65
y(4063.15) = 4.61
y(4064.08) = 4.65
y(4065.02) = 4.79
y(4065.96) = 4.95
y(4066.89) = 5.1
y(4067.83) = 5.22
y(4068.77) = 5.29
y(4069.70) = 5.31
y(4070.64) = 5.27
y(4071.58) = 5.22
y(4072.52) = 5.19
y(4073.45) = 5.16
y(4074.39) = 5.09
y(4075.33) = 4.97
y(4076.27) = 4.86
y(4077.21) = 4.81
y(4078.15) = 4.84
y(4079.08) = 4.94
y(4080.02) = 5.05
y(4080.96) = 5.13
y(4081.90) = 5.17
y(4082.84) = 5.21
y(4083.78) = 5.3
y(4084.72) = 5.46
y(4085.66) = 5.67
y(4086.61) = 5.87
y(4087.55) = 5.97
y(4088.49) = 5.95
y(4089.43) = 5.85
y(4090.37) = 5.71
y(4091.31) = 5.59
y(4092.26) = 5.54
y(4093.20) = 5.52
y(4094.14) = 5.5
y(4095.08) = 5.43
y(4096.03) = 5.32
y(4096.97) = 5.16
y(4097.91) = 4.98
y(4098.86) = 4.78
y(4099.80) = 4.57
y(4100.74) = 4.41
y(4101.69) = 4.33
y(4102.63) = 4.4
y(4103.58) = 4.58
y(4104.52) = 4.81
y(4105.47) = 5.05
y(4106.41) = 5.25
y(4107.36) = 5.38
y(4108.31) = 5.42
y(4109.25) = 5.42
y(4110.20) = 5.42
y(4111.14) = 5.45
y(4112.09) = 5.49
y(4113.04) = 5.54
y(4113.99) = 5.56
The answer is 4032.39 angstrom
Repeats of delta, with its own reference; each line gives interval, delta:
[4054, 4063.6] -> 4063.15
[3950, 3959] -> 3958.79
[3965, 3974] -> 3968.83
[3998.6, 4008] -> 4005.56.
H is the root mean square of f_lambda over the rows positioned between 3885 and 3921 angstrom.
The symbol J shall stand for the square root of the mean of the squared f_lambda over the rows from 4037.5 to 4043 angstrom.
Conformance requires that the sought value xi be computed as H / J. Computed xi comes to 0.71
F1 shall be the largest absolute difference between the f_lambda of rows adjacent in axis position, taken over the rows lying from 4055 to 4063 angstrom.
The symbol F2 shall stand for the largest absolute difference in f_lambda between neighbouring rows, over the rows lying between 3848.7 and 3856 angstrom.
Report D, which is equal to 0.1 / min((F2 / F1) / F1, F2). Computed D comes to 0.56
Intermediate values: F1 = 0.080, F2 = 0.18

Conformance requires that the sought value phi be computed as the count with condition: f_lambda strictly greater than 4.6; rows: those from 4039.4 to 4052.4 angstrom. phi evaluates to 12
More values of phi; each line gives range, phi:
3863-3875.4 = 0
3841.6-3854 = 0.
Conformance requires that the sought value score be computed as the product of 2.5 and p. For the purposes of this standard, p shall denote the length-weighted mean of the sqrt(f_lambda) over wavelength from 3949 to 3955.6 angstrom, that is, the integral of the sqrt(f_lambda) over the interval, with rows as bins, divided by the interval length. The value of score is 5.1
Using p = 2.0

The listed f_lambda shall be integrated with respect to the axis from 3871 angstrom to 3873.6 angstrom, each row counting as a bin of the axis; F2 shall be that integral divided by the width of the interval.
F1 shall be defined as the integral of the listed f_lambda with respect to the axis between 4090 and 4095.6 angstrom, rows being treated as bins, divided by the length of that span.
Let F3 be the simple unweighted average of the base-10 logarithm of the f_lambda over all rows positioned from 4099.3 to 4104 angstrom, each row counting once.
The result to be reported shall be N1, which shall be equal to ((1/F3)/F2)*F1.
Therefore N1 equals 2.4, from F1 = 5.5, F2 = 3.55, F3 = 0.649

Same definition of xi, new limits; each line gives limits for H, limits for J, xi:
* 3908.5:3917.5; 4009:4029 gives 0.84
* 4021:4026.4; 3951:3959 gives 1.26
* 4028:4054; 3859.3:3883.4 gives 1.38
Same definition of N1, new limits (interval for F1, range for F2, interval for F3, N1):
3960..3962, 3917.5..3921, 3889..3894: 1.5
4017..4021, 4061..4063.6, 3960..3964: 2.6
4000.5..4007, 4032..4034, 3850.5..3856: 1.7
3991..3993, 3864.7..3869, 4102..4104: 1.9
